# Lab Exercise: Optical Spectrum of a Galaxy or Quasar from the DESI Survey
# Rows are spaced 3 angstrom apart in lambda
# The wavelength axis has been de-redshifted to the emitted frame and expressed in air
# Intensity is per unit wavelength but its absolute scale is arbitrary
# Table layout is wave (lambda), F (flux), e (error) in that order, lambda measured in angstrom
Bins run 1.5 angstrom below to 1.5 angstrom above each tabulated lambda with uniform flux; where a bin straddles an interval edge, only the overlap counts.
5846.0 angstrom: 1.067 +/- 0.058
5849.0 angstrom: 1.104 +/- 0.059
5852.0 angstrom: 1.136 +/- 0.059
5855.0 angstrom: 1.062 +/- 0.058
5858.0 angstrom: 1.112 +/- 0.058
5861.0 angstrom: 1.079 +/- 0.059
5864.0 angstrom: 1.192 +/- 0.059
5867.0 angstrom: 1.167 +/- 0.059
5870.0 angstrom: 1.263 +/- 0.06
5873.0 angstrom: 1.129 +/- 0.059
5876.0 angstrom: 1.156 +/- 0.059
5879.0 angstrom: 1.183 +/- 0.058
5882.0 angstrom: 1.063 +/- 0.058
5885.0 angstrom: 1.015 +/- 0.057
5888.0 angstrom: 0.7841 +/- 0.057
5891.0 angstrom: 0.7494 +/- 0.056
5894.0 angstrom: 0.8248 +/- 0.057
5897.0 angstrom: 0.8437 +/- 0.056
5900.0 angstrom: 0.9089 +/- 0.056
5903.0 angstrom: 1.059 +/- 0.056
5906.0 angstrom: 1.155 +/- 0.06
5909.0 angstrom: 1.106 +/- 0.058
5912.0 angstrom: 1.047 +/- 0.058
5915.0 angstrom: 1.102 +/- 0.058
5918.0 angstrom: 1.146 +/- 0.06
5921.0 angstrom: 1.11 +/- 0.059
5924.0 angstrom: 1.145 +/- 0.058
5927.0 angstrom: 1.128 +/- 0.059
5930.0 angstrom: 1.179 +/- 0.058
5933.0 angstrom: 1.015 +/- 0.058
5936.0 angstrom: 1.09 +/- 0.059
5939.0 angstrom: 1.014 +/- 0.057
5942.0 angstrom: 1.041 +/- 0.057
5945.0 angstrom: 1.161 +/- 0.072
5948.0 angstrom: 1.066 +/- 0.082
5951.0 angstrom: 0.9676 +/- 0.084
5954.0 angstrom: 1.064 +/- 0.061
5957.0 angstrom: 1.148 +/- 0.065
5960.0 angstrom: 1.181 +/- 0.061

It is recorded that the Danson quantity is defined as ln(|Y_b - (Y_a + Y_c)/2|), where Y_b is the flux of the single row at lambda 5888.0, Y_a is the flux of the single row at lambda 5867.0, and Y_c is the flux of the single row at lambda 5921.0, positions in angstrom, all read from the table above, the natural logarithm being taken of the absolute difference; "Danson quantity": -1.0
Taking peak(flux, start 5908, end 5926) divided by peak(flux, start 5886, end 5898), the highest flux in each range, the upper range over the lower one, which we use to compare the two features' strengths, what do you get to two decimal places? 1.36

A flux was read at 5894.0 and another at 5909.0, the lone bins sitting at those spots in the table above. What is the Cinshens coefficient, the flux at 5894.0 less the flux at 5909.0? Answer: -0.28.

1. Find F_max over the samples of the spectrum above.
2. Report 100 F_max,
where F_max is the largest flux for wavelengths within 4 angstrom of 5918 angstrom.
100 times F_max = 115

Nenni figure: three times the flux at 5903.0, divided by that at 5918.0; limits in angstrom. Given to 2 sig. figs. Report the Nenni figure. 2.8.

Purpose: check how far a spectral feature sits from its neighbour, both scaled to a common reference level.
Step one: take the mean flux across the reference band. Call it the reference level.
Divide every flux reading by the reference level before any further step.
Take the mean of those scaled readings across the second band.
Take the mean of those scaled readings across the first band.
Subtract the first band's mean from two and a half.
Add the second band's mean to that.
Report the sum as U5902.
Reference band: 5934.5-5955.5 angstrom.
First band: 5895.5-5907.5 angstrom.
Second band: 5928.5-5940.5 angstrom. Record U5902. 2.58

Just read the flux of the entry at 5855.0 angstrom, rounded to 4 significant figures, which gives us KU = 1.062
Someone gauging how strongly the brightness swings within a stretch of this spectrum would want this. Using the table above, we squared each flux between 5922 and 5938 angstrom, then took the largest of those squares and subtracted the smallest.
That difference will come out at 0.36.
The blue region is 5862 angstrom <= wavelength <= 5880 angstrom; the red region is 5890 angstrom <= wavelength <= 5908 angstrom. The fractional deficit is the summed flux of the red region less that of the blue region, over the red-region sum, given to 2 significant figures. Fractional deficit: -0.28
